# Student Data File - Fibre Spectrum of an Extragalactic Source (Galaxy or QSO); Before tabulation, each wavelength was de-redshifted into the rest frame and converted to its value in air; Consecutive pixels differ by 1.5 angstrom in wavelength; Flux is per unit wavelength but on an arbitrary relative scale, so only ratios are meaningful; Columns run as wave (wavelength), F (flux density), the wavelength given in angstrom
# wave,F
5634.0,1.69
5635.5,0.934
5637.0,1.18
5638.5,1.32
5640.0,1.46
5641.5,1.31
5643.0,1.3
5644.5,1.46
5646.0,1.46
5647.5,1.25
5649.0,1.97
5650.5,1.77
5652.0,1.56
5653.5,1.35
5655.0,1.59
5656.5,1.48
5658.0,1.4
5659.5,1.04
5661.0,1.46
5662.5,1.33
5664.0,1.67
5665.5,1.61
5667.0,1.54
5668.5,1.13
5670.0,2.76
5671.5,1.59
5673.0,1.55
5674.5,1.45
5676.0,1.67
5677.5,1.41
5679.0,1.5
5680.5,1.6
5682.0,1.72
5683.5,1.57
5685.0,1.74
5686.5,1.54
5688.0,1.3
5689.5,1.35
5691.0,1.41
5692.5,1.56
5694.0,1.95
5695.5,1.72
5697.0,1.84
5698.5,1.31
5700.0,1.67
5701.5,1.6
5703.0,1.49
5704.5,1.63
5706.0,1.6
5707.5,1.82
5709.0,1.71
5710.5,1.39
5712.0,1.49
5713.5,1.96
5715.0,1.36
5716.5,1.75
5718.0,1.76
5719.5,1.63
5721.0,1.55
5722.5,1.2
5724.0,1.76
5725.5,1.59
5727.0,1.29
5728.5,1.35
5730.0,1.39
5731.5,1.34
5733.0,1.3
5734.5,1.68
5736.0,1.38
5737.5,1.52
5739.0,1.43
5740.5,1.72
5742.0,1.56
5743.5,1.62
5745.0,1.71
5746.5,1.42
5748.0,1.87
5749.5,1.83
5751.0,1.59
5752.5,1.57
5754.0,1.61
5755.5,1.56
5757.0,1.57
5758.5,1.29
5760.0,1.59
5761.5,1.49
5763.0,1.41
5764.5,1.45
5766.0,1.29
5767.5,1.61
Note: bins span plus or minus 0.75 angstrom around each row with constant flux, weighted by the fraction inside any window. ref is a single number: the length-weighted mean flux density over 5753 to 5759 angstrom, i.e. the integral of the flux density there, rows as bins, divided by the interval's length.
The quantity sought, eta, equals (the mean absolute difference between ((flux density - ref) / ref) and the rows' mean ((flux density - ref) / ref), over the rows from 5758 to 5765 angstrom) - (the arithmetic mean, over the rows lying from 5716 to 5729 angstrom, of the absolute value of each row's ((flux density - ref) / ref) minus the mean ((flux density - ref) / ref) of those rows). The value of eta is -0.065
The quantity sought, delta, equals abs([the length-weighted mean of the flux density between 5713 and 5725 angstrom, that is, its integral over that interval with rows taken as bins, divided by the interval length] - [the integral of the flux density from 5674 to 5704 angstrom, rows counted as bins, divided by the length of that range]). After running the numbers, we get 0.04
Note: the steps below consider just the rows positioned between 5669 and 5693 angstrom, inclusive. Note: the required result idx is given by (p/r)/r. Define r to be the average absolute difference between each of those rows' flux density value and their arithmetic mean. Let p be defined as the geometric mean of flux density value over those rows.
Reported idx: 48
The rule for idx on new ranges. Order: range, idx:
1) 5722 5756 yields 68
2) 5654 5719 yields 52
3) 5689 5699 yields 36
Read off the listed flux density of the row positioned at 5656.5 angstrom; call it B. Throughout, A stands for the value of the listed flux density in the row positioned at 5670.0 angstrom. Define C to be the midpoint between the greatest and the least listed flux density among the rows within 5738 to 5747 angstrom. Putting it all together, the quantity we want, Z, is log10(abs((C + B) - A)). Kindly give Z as -0.54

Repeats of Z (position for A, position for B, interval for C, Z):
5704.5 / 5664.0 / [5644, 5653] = 0.22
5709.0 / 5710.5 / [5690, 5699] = 0.12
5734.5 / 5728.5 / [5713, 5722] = 0.12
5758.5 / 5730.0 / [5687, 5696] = 0.24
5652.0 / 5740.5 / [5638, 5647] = 0.19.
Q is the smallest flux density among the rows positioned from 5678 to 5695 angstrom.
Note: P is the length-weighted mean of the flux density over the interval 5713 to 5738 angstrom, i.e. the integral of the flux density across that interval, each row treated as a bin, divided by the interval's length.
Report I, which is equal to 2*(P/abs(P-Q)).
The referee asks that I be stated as 14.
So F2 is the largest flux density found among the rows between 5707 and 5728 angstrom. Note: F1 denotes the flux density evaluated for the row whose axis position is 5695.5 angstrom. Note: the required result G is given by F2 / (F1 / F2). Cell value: 2.2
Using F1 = 1.72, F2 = 1.96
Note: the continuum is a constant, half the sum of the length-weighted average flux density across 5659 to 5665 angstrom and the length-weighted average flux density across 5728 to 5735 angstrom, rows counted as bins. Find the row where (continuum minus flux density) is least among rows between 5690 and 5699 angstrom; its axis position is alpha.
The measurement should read 5694.0 angstrom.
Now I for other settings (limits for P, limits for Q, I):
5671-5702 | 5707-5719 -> 15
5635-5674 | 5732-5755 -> 16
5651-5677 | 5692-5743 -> 9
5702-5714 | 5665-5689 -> 7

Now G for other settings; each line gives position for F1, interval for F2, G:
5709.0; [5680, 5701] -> 2.2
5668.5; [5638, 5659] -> 3.4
